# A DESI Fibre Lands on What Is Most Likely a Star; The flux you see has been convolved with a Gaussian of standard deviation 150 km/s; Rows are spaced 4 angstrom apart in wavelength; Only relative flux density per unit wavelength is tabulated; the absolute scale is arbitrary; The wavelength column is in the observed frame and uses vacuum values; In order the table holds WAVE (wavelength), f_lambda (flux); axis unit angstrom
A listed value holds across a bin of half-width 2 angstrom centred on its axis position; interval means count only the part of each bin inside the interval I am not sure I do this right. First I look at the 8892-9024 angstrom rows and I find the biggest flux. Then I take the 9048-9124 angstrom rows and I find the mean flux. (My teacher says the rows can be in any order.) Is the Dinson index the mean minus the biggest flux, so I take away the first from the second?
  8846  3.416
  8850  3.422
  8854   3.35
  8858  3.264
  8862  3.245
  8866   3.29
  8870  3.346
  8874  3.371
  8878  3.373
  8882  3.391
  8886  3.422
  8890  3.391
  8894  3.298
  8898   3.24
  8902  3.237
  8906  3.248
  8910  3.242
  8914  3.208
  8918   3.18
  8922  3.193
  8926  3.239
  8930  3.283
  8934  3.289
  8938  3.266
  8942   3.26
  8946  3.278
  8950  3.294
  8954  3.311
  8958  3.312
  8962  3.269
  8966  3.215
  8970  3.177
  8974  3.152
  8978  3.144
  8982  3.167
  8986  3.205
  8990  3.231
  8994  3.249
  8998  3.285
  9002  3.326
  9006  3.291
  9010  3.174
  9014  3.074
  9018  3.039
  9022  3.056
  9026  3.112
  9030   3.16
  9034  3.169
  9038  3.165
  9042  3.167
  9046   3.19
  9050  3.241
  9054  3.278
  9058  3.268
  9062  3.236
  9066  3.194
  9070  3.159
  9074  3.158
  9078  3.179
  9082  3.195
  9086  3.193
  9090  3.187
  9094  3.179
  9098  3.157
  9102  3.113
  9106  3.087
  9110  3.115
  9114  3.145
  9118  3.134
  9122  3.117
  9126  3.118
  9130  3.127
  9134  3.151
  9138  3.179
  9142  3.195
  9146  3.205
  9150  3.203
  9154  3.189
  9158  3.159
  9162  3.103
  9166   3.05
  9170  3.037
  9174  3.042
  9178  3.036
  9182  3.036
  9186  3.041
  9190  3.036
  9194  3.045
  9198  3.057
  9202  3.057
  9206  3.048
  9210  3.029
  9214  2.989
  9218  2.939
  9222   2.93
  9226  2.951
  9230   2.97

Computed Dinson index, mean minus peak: -0.15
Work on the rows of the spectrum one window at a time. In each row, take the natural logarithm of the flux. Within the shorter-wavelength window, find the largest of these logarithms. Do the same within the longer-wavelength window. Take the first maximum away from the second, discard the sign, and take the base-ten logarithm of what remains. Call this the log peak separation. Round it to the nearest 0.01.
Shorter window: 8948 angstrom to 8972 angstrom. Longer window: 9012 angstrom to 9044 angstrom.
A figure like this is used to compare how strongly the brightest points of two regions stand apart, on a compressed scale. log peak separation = -1.36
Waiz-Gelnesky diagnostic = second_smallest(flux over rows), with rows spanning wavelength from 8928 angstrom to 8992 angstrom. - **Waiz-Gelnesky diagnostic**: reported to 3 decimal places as 3.152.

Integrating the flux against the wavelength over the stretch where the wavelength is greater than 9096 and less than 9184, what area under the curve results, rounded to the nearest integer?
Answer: 275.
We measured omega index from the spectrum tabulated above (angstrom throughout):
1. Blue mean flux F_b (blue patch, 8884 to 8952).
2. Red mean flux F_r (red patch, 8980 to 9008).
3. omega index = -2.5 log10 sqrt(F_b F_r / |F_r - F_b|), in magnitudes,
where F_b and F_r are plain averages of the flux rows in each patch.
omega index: -3.5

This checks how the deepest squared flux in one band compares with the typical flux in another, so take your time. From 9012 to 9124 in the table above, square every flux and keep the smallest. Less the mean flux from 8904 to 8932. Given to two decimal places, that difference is 6.01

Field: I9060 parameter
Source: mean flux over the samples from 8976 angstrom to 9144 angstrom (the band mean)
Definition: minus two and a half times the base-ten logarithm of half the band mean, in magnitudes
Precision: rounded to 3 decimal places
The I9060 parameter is -0.501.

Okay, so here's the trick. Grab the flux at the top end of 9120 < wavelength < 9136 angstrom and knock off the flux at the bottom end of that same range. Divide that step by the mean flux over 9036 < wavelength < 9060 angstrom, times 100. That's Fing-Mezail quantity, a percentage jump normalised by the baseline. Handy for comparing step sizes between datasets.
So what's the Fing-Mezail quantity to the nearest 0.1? 1.1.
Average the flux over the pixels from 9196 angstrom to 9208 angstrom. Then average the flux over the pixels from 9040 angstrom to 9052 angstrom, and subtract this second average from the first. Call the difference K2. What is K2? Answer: -0.15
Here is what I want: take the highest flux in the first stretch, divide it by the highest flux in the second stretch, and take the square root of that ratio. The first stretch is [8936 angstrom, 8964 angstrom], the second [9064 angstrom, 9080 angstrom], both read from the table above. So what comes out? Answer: 1.02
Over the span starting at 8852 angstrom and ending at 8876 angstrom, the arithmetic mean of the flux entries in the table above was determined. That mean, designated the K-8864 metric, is 3.31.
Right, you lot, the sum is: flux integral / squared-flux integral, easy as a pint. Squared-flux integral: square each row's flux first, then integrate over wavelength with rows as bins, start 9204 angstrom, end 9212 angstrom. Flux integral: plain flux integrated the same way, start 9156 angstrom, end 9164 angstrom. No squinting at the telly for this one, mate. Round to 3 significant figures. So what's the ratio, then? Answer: 0.339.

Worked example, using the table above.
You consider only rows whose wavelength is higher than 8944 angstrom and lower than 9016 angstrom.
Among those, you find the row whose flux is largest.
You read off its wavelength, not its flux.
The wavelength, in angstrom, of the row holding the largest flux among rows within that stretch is 9002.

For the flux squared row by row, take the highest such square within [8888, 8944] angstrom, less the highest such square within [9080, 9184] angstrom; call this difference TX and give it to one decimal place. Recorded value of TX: 1.2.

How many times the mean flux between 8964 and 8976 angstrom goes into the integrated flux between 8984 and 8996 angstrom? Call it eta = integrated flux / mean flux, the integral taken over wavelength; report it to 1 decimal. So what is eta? 12.2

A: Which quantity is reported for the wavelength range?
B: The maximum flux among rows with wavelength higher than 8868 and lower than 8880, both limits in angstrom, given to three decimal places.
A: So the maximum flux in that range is 3.373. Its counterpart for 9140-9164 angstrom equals 3.205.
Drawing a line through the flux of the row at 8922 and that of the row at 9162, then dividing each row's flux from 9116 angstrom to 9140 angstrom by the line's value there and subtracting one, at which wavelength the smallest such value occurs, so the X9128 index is 9122 angstrom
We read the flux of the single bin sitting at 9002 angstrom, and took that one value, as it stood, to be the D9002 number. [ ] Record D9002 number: 3.326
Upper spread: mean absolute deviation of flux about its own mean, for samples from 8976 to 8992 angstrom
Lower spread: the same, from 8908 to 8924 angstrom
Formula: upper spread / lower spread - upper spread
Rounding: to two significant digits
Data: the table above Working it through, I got 1.6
